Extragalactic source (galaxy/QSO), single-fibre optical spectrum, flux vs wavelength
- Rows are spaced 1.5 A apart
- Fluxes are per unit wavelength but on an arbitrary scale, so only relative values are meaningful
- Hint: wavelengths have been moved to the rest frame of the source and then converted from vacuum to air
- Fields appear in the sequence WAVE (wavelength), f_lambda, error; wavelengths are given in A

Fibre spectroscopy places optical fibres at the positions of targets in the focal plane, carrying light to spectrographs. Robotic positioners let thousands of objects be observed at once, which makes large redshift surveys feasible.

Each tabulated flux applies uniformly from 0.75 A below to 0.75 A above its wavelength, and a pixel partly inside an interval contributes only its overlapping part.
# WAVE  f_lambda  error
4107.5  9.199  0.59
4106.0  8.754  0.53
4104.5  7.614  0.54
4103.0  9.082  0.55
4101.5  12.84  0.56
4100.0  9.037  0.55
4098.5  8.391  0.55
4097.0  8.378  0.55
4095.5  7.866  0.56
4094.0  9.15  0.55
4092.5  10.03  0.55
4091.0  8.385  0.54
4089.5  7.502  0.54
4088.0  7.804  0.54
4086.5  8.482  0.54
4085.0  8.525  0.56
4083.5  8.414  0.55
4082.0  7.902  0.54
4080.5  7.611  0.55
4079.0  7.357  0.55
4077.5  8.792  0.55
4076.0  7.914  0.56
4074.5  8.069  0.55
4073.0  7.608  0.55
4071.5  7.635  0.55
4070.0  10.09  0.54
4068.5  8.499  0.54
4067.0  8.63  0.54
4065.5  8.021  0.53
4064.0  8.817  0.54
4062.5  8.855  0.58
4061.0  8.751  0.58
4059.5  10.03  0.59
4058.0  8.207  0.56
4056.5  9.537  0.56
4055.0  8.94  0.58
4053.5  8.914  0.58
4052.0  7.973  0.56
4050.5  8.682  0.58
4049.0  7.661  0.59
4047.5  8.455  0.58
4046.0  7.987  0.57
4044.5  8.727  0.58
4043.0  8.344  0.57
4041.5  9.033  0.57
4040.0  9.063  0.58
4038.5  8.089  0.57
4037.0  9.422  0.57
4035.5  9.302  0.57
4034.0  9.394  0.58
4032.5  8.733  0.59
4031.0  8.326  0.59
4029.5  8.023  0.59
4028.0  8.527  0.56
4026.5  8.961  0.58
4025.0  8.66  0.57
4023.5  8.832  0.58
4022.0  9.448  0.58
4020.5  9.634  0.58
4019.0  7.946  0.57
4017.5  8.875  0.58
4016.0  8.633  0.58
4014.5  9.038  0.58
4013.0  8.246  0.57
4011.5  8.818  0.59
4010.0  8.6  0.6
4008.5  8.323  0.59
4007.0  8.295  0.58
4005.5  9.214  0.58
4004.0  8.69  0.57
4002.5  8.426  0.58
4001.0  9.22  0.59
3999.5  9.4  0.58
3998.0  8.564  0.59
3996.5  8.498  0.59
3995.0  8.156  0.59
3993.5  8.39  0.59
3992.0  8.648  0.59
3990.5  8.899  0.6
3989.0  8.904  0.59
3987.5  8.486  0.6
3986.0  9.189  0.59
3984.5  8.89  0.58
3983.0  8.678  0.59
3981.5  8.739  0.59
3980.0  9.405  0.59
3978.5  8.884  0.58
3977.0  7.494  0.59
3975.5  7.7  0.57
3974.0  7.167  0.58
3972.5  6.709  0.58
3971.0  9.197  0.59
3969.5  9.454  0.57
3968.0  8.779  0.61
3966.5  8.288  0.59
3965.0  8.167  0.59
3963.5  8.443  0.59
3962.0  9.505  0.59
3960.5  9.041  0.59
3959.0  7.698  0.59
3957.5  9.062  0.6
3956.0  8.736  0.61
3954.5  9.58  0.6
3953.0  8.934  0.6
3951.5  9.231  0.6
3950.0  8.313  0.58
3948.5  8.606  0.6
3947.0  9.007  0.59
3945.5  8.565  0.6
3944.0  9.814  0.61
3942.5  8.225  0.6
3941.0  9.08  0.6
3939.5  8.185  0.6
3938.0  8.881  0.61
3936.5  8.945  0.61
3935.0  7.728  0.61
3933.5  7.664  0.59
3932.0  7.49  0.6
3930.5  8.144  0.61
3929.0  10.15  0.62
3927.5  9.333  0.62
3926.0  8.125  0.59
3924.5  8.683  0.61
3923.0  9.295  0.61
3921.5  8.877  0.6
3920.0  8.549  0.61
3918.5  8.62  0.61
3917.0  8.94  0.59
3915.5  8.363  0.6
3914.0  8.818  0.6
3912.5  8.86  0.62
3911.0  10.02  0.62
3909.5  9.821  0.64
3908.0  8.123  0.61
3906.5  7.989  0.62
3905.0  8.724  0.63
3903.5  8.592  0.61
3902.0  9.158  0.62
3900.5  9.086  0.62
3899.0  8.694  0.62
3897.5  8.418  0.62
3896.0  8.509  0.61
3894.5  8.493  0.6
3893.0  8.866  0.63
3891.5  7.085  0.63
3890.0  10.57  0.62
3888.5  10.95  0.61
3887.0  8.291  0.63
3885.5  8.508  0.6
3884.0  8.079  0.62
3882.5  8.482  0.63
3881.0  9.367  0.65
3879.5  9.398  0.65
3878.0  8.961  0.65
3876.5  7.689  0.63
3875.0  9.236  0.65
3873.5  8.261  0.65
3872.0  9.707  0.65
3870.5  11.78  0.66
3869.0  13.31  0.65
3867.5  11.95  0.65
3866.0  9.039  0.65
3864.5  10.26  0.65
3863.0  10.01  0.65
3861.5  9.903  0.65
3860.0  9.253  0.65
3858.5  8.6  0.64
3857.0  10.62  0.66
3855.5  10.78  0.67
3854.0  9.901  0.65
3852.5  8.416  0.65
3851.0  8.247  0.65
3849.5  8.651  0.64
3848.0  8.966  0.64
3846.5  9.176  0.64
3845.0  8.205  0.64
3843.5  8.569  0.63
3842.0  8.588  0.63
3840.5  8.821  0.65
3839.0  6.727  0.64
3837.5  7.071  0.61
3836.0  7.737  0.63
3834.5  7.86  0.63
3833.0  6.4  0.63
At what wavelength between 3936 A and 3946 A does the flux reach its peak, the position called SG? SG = 3944.0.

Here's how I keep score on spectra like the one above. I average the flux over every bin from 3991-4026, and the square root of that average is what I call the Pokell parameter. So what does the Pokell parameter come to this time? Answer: 2.95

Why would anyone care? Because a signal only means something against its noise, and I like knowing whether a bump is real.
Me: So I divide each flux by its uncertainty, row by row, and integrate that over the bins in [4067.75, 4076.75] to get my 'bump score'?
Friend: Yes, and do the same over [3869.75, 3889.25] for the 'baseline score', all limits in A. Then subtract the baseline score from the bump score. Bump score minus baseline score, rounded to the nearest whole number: -143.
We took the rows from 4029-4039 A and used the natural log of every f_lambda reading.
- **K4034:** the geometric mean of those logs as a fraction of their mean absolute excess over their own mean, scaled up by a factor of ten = 360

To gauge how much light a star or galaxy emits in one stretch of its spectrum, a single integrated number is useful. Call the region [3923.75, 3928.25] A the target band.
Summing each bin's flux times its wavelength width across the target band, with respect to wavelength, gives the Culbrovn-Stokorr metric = 39.2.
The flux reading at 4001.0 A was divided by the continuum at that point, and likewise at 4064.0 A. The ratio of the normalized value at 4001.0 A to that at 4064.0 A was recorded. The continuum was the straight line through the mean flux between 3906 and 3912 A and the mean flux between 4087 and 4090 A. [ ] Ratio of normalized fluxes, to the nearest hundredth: 0.99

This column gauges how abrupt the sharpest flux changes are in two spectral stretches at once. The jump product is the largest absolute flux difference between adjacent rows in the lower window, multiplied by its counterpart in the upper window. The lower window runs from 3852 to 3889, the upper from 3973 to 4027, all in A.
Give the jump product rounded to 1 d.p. 4.9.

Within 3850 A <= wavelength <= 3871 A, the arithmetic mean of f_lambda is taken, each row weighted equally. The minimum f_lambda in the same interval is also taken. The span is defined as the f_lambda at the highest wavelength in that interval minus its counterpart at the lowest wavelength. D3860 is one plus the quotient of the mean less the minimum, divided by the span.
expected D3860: 1.5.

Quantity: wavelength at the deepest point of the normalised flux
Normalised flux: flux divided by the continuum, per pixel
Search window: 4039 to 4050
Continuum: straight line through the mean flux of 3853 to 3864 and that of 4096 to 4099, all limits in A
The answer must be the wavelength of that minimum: 4049.0 A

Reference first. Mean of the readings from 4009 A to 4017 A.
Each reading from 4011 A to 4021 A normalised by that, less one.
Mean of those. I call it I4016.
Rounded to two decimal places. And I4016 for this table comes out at 0.01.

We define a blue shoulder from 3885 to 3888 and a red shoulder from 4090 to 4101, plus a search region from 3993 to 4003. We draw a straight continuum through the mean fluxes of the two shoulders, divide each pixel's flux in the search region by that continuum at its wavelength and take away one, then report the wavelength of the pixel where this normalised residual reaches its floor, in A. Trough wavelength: 3995.0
